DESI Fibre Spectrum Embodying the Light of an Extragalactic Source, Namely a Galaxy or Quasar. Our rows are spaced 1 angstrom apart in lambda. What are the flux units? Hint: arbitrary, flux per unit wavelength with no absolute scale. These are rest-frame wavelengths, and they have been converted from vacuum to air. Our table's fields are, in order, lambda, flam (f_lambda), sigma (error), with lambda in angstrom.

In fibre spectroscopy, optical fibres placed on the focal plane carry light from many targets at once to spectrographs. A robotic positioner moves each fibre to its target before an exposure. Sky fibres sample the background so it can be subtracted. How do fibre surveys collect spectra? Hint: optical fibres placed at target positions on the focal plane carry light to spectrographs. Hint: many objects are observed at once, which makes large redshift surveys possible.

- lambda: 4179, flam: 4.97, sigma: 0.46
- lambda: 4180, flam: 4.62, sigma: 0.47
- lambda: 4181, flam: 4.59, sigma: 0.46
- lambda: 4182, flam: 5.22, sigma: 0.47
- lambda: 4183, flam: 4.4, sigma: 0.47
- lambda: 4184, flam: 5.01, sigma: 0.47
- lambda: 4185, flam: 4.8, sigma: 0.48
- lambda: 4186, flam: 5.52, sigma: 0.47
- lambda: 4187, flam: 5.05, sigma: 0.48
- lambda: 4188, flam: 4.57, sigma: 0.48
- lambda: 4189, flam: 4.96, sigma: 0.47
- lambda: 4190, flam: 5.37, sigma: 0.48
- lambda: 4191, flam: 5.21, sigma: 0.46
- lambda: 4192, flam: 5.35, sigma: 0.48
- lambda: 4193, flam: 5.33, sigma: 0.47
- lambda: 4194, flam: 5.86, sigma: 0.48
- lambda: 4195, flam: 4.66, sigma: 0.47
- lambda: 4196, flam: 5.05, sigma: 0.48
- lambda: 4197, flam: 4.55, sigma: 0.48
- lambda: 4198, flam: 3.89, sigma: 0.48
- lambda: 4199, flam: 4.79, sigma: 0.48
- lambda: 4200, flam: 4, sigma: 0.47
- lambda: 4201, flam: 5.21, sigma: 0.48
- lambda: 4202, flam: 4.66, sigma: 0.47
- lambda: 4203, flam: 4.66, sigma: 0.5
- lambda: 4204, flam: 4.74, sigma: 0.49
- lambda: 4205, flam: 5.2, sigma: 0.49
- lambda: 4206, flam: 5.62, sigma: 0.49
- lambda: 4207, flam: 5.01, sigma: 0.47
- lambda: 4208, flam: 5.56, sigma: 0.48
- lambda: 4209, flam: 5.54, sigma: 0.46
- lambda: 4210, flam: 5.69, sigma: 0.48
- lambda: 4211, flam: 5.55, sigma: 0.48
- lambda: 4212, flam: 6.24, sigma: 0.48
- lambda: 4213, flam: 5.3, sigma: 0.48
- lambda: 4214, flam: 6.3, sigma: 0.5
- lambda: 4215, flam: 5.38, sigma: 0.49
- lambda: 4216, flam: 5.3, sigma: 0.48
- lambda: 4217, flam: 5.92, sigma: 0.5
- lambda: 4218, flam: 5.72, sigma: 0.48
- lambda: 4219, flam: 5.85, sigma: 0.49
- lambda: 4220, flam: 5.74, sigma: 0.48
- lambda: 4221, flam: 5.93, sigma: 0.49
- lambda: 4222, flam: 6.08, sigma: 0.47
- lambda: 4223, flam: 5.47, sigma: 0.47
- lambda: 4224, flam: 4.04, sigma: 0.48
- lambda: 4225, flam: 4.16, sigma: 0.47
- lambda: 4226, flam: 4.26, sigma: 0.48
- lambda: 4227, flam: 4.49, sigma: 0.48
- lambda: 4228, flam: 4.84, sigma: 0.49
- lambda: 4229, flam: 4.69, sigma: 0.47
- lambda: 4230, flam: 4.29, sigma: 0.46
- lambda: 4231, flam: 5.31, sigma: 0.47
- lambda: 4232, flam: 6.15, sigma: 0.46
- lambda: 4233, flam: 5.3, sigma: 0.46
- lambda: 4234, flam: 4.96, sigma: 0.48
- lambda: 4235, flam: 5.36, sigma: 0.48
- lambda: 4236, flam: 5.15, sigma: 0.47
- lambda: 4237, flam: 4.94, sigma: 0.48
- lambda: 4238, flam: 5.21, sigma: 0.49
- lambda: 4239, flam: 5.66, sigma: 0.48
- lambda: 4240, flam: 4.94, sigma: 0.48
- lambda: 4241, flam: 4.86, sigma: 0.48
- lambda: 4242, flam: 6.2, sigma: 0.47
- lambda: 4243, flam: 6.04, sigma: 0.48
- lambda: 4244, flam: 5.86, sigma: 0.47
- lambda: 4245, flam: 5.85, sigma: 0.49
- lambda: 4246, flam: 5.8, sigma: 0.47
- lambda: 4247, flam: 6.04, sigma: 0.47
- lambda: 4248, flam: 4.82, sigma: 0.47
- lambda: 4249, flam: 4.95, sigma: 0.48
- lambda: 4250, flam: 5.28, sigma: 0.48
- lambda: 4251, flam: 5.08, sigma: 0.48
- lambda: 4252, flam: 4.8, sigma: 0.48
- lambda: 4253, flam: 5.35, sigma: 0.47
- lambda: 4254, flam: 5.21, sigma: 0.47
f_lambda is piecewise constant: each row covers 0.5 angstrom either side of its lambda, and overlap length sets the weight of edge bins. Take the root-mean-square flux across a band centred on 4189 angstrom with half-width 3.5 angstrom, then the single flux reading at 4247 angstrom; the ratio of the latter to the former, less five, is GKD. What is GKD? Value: -3.83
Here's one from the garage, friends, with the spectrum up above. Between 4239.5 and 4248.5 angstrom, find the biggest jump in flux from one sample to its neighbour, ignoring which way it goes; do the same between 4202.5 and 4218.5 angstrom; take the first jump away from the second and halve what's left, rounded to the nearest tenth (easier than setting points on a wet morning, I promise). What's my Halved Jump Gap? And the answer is -0.2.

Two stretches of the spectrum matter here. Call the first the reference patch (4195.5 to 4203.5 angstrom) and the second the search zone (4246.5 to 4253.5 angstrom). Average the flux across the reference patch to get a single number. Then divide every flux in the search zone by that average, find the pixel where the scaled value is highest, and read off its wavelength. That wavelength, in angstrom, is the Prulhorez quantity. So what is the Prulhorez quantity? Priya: 4247 angstrom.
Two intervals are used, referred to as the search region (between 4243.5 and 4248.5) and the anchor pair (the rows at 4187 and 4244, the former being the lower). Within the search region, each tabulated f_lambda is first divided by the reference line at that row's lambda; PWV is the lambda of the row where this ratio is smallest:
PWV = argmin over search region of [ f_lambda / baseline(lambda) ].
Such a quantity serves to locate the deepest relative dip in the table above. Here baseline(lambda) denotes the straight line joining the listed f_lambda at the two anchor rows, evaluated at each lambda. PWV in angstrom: 4248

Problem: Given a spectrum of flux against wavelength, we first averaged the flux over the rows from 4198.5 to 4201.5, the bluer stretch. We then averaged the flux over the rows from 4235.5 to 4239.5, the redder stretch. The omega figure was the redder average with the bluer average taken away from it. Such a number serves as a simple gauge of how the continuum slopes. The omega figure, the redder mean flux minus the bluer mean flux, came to 0.6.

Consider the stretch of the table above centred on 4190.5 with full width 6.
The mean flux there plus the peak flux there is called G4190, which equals 10.5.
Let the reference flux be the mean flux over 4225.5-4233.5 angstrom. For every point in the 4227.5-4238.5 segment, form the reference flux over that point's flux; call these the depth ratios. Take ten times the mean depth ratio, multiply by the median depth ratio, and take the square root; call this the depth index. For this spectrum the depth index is 3.04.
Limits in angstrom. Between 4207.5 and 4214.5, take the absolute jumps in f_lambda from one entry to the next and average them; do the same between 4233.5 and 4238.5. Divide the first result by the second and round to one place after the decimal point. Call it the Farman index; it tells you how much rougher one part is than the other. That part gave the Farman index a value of 1.8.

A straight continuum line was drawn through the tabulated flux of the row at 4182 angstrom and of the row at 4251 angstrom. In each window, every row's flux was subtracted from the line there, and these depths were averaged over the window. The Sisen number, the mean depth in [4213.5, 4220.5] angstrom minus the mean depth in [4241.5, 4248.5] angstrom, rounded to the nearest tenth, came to 0.1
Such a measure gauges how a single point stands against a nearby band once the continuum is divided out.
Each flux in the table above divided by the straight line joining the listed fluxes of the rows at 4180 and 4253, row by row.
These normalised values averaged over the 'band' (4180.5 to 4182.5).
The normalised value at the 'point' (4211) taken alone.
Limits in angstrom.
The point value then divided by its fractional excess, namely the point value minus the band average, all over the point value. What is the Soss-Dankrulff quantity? 19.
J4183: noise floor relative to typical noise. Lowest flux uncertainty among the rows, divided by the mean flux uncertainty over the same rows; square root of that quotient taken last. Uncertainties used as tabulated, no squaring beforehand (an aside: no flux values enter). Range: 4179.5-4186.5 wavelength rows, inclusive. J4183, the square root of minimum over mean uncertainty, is 0.989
